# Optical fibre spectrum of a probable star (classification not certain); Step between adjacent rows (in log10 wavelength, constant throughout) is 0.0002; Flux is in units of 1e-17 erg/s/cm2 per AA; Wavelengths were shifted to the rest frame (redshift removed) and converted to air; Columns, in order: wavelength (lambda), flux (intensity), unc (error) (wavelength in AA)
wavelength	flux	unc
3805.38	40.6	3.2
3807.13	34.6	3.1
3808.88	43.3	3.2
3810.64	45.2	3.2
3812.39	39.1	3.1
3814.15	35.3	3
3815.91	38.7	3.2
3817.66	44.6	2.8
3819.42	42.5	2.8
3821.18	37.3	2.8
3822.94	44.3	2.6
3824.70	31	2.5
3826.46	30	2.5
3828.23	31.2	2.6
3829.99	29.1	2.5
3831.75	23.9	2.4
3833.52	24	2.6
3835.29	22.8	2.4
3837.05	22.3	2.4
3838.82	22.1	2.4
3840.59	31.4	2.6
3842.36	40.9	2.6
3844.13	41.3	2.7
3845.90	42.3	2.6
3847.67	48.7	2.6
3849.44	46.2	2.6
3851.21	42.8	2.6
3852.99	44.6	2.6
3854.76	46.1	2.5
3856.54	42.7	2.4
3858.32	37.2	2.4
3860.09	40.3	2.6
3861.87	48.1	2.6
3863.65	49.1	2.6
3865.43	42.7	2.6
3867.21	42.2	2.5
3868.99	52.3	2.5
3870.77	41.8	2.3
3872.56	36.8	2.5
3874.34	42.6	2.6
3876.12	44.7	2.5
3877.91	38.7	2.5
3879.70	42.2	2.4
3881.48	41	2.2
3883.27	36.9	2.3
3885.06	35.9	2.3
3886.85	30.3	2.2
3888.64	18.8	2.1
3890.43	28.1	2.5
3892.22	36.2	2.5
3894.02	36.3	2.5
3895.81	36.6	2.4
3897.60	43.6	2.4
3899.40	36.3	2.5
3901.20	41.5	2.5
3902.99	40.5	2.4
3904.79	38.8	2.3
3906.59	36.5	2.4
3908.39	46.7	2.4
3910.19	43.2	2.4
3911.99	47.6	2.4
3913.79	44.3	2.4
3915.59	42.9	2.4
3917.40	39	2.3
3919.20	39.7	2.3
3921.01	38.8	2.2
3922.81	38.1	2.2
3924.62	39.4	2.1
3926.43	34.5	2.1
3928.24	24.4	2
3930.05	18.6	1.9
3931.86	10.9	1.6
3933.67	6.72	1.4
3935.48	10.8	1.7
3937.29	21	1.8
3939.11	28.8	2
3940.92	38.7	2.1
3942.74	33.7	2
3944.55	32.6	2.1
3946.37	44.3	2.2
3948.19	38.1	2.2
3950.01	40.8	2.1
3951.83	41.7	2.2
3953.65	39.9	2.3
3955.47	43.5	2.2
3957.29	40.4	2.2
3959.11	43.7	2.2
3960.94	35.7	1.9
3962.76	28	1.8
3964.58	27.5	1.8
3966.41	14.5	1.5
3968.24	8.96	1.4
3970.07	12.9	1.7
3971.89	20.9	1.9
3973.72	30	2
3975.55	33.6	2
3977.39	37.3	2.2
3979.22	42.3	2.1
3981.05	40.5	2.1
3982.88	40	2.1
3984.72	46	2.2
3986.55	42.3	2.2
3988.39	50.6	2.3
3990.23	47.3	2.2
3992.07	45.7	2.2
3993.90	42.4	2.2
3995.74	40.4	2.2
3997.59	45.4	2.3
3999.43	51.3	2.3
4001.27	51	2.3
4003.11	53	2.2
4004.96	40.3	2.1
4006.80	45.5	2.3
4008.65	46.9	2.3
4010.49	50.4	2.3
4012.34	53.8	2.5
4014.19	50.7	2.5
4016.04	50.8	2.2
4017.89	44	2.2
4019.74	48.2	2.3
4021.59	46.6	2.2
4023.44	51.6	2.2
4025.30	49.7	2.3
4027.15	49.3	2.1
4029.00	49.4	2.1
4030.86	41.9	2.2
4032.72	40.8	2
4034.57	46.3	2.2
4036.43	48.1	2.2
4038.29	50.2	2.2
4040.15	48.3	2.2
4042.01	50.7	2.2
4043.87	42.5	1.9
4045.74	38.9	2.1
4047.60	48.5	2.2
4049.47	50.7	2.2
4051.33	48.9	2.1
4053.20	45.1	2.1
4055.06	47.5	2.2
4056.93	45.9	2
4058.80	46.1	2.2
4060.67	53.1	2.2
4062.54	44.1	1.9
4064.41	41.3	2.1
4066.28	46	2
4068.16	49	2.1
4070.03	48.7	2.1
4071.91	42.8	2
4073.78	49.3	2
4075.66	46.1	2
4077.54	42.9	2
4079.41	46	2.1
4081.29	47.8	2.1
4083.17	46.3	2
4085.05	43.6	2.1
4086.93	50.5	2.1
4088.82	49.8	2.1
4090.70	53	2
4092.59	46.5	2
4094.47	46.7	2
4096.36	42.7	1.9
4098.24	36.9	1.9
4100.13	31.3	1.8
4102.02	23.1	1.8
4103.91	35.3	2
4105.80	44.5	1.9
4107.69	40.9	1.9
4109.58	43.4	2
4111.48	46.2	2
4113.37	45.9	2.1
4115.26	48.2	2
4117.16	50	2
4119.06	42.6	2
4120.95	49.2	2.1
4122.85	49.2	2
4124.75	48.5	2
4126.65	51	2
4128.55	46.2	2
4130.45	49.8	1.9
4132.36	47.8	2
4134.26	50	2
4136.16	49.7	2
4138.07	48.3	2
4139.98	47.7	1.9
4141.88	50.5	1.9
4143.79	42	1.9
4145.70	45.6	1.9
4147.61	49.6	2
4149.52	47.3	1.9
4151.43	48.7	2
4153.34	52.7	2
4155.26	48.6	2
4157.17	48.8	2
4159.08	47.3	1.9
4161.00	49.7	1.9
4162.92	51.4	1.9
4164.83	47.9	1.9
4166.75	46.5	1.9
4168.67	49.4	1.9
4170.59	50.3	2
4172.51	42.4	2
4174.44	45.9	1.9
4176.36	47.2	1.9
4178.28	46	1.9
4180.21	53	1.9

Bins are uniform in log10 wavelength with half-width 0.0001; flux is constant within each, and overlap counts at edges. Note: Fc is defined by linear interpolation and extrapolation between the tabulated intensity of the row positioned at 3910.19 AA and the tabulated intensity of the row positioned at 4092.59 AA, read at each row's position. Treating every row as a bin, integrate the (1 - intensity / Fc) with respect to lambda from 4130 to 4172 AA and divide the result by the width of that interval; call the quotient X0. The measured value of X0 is -0.02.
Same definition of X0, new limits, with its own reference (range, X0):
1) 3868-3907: 0.11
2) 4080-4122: 0.06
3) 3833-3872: 0.06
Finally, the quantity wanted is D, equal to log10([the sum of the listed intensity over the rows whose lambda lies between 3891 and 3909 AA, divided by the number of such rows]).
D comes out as 1.59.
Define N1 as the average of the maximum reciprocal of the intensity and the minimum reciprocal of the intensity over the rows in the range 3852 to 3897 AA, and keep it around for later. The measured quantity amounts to 0.036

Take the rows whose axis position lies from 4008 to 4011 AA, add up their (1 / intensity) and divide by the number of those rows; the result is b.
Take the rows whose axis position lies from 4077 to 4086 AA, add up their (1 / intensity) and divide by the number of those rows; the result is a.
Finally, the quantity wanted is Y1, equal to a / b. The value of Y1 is 1.07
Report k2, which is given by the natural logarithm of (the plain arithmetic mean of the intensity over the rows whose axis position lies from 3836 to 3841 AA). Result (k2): 3.23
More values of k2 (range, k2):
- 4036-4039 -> 3.89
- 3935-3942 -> 3.21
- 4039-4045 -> 3.85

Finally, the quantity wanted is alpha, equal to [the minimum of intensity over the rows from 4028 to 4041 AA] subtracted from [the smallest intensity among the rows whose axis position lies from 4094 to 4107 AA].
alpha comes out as -18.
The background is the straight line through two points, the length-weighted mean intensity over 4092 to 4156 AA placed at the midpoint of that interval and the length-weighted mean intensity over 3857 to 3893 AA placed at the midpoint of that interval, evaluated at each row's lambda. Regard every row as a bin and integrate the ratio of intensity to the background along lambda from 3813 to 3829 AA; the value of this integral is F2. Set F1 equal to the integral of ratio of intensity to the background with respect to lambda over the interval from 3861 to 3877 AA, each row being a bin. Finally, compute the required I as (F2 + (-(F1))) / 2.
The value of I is -1.2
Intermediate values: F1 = 18.2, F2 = 15.7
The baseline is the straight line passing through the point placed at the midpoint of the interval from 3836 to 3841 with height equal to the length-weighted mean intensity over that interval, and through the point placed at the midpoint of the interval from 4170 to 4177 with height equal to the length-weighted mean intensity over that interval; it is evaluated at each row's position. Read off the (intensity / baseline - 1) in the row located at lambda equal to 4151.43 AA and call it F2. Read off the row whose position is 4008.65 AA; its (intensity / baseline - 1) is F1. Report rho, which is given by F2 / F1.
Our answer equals 0.3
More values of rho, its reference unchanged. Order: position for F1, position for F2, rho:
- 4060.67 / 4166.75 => 0.0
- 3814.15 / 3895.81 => 0.6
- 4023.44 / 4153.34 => 0.4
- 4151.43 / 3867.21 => 6.8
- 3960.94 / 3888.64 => -3.3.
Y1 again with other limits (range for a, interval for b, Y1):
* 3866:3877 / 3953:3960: 0.97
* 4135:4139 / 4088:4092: 1.05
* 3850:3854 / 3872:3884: 0.92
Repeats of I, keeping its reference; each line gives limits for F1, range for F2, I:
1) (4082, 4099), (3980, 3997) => 0.0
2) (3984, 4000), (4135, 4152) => 0.2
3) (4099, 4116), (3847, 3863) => 1.6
